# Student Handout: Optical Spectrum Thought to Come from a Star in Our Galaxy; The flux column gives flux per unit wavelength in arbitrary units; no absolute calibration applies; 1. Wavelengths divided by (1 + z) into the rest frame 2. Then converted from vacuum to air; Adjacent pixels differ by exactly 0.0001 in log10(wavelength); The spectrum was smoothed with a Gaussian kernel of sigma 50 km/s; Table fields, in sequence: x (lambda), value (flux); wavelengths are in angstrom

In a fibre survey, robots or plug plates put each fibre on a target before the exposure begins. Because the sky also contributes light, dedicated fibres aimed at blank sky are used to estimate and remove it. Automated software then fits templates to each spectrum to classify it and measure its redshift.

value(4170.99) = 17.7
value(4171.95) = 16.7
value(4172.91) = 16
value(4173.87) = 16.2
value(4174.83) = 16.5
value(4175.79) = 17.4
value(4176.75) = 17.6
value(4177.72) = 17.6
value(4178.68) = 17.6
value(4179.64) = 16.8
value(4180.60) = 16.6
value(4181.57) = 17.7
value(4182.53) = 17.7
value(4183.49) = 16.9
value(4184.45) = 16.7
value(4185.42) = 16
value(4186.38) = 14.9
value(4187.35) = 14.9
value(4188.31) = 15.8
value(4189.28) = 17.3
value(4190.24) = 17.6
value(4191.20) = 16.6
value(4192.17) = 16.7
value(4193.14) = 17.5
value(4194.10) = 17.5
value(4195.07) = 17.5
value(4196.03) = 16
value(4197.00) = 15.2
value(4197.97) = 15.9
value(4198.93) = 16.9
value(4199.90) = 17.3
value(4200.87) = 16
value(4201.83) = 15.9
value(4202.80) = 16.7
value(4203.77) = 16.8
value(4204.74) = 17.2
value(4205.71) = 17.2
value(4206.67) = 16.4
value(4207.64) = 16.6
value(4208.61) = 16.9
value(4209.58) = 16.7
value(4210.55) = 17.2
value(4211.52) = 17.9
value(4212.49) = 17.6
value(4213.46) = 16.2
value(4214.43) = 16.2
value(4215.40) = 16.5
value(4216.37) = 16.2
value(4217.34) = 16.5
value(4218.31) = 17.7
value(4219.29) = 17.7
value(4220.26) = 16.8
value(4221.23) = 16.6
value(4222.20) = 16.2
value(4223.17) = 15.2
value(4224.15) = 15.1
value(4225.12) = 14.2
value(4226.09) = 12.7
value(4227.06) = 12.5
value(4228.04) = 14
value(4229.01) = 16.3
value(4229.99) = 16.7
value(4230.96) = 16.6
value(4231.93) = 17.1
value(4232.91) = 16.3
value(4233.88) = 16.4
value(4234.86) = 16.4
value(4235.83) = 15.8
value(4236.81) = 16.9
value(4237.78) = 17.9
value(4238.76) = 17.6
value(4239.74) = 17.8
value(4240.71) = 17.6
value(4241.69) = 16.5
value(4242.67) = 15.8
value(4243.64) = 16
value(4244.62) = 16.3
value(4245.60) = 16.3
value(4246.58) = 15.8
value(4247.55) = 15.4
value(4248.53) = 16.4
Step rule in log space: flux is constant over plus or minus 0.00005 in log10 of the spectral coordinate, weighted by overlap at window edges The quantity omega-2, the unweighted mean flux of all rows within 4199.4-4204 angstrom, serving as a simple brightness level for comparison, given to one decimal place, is 16.5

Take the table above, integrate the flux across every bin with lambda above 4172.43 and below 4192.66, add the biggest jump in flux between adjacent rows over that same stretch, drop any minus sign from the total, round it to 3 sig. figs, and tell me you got 340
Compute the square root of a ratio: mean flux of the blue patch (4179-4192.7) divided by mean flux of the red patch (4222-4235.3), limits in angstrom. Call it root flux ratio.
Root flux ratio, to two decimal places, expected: 1.04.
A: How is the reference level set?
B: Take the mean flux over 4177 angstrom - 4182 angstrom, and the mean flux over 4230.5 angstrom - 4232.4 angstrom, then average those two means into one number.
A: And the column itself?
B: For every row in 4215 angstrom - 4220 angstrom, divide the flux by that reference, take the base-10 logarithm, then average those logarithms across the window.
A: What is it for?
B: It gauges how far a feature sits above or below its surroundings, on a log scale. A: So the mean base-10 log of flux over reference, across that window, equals -0.004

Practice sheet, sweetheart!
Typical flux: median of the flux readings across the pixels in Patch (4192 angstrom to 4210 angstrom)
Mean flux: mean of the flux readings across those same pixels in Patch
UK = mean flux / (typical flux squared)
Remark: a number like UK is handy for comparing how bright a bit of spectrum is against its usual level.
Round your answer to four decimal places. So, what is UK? 0.0598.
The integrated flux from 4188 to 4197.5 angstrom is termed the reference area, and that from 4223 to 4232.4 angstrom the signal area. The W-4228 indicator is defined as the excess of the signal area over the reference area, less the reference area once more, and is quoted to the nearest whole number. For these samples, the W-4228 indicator -177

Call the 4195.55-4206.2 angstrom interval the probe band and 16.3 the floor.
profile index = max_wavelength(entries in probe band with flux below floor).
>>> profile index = 4201.83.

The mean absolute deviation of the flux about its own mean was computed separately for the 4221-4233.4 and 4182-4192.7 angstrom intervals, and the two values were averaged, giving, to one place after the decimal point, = 1.0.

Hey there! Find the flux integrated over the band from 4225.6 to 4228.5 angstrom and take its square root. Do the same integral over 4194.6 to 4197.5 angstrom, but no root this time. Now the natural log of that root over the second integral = -2.03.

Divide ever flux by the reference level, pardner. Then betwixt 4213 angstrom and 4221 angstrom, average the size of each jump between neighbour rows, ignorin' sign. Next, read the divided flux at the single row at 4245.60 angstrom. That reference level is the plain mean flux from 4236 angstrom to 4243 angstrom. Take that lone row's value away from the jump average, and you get -0.93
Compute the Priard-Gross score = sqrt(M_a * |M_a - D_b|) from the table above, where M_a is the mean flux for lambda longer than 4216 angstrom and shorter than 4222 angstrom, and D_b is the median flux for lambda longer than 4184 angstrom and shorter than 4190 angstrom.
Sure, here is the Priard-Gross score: 4.1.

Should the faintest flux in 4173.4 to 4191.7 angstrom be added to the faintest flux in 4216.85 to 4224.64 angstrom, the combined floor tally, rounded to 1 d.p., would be 30.0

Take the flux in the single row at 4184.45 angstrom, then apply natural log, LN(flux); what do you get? 2.815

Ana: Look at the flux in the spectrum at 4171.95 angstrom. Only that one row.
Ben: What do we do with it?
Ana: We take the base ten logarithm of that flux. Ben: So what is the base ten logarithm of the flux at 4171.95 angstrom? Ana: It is 1.223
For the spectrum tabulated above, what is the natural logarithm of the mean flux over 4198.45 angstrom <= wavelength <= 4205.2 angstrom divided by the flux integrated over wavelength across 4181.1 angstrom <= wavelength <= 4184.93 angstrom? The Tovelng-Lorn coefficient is -1.4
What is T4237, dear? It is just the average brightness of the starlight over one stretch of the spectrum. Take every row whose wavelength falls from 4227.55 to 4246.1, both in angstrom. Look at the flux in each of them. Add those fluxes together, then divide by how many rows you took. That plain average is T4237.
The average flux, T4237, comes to 16.5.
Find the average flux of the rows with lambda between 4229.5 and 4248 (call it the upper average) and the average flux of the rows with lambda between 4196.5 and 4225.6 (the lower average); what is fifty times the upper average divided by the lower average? 50.2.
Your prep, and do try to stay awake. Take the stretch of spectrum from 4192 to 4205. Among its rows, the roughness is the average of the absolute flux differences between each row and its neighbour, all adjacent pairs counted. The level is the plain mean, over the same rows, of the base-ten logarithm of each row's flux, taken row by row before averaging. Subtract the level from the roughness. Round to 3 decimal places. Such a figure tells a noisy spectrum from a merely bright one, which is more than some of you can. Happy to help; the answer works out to -0.613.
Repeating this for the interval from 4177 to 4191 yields -0.638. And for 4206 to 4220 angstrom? -0.789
